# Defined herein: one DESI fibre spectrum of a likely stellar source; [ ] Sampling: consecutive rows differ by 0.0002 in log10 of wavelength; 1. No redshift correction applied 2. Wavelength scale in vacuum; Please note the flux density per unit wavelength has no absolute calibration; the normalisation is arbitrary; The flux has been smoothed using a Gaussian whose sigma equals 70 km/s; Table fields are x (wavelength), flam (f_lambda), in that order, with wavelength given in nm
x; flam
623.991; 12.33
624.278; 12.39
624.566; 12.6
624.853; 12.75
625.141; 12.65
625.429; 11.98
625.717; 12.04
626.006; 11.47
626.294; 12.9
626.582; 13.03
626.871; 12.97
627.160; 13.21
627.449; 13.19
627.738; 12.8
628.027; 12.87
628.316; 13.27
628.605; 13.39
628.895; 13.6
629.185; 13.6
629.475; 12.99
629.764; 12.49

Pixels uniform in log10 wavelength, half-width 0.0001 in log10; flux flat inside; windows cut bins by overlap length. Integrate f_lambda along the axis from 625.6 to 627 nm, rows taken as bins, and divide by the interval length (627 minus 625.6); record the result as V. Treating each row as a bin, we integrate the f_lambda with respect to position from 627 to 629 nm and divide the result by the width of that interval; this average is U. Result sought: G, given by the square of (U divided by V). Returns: 1.11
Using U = 13.18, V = 12.5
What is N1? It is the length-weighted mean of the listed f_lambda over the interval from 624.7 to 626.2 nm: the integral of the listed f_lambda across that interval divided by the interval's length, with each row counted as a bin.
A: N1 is 12.2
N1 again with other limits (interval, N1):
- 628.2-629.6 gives 13.4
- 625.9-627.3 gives 12.8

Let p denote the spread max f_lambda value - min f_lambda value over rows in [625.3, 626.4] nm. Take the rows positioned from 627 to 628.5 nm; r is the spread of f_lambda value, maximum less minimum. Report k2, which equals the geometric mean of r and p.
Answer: 0.8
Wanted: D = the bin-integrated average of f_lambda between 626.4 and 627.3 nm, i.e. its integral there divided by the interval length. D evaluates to 13.1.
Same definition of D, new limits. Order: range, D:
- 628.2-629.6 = 13.4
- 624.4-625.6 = 12.5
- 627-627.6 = 13.2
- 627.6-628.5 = 13.0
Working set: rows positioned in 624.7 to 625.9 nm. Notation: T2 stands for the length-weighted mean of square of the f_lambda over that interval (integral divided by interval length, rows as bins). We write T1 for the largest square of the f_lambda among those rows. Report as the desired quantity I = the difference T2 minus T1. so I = -10.5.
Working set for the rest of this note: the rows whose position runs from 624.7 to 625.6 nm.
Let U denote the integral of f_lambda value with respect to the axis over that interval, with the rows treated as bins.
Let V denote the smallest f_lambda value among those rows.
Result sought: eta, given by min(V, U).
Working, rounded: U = 11.2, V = 11.98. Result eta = 11.2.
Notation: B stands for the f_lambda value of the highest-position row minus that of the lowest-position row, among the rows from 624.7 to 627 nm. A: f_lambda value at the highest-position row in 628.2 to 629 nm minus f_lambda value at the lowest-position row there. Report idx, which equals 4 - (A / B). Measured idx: 2.5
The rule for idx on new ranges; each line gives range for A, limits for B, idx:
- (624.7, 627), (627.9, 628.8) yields 3.6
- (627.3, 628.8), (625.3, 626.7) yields 3.8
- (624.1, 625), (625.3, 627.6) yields 3.7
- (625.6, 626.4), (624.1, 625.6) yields 6.1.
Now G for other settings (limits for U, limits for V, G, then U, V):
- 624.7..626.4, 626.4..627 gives 0.89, 12.29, 13.0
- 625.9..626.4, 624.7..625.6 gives 0.96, 12.19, 12.5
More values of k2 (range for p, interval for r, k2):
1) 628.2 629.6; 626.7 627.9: 0.5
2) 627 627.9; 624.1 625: 0.4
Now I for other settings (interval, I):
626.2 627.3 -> -4.7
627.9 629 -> -8.6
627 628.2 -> -4.9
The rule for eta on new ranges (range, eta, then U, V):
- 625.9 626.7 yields 10.0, 10.0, 11.47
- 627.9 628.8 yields 11.9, 11.9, 12.87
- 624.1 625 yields 11.3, 11.3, 12.39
